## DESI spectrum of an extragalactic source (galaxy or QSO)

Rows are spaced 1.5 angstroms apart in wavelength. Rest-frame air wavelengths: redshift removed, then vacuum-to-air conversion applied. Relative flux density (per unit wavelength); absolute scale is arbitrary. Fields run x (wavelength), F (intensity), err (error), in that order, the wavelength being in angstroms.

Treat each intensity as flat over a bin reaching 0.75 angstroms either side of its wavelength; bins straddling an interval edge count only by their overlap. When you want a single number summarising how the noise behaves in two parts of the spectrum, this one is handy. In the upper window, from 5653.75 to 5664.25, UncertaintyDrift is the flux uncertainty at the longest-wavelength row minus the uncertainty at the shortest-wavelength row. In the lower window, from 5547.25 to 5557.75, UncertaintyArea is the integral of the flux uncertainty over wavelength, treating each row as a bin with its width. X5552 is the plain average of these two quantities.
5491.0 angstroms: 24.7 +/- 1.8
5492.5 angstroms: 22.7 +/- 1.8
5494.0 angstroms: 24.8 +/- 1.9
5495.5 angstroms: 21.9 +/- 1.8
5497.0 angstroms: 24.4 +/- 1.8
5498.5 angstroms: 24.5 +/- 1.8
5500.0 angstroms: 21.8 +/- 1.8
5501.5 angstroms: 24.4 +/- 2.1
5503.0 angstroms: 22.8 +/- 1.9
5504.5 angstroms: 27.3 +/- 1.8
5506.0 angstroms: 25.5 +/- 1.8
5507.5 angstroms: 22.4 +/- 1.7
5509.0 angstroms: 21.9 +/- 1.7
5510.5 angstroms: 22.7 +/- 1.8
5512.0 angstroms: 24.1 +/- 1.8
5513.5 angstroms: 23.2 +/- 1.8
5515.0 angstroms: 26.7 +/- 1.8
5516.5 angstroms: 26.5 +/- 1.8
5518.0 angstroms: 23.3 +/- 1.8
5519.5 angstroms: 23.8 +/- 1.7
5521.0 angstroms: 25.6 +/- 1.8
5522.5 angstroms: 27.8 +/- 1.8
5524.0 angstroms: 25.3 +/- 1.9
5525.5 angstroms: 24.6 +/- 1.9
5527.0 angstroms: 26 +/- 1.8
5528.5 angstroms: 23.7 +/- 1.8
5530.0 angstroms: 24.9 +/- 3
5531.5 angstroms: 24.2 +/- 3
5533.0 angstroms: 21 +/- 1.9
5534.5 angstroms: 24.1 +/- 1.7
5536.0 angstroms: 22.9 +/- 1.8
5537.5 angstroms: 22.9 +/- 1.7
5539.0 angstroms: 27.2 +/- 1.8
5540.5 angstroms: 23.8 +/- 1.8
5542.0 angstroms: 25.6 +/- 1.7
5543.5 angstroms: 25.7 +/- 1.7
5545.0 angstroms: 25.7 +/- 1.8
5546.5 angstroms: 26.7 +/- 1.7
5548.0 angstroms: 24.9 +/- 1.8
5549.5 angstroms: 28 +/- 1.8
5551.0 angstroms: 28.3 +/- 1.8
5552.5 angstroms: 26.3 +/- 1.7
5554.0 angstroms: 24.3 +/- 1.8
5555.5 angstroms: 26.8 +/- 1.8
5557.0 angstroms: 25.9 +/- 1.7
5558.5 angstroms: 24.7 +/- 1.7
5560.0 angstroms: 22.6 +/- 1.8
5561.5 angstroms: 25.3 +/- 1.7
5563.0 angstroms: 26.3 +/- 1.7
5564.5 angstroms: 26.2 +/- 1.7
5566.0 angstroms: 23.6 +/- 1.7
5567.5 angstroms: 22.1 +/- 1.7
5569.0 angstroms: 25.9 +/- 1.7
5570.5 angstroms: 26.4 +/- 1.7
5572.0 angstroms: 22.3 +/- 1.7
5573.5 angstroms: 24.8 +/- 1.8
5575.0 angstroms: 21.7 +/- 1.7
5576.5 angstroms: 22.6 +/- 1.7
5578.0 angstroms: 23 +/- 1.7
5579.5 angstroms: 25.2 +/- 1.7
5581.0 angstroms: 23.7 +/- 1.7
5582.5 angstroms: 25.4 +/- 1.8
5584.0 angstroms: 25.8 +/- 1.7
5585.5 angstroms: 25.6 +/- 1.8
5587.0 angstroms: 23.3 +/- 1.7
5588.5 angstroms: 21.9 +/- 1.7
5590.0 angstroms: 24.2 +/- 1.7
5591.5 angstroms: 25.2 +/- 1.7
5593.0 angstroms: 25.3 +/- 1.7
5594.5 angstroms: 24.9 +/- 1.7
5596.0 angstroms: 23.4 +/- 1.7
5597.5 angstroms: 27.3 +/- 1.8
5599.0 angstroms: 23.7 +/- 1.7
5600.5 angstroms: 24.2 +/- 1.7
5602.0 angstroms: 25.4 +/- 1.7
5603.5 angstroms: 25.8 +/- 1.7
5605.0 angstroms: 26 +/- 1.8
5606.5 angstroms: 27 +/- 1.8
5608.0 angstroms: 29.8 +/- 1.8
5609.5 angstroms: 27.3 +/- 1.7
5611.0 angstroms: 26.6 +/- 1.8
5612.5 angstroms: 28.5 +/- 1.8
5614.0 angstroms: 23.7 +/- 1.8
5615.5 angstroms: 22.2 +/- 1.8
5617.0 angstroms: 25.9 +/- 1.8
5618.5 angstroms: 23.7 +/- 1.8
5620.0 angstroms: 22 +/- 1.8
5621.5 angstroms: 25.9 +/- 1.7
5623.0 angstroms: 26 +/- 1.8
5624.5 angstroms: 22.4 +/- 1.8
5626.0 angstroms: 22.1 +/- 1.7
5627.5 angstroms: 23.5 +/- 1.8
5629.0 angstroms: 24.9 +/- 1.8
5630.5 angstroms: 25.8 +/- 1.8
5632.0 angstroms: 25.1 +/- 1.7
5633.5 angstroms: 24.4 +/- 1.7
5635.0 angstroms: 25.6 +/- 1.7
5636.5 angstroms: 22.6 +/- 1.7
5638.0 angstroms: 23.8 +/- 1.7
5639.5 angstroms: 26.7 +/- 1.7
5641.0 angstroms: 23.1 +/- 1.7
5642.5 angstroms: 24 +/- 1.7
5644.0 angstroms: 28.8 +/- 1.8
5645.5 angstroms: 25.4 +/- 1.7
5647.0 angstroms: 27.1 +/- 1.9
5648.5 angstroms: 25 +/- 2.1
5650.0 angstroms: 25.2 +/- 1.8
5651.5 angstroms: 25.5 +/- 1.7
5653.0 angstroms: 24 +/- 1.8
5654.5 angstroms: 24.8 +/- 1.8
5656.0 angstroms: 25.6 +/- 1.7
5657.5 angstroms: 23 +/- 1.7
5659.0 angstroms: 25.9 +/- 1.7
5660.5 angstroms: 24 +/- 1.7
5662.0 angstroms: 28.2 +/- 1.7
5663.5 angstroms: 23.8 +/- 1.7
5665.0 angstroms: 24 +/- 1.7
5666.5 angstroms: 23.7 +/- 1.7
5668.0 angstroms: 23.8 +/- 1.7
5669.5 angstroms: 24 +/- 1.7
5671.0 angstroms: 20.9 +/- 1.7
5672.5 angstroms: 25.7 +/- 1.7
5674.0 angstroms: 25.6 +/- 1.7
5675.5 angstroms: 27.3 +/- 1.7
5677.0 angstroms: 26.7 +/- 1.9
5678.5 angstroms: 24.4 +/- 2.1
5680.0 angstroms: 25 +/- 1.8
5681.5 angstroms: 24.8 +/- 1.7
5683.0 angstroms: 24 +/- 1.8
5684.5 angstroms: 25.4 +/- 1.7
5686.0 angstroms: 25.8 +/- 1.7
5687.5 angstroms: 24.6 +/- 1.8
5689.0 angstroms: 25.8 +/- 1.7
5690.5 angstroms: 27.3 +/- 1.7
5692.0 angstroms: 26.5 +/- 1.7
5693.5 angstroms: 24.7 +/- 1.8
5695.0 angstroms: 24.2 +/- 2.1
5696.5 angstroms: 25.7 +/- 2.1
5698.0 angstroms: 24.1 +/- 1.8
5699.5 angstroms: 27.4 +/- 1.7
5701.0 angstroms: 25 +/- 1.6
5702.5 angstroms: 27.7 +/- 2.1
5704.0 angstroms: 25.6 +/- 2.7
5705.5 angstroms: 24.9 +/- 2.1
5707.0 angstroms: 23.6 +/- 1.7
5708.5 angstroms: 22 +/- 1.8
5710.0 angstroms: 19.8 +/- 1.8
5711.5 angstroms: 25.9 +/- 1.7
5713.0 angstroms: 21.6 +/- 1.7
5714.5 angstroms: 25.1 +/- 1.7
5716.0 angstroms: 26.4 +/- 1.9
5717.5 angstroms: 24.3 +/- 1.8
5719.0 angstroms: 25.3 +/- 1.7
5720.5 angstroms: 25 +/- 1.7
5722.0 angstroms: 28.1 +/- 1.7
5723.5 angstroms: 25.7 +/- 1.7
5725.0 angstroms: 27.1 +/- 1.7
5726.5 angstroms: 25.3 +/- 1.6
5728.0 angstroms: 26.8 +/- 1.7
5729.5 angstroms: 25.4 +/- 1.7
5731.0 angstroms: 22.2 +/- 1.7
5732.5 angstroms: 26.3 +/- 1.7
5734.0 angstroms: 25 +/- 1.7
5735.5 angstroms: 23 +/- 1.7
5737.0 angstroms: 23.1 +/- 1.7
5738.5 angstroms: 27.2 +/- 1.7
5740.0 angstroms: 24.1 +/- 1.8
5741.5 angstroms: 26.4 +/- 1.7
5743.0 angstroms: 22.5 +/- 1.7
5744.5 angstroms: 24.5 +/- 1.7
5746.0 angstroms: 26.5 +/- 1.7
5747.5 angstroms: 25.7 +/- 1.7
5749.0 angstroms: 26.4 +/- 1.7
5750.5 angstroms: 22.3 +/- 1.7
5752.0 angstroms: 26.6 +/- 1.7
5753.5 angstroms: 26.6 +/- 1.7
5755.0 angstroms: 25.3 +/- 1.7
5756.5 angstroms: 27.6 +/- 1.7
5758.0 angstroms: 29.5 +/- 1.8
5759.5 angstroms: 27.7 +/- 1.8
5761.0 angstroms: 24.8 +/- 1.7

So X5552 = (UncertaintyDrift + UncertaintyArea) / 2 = 9.25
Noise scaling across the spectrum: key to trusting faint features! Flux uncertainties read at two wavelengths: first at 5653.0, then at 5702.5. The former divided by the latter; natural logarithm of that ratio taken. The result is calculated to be -0.15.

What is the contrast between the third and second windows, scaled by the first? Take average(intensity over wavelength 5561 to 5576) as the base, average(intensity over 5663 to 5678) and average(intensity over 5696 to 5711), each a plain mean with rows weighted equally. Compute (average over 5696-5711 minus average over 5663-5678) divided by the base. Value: 0.00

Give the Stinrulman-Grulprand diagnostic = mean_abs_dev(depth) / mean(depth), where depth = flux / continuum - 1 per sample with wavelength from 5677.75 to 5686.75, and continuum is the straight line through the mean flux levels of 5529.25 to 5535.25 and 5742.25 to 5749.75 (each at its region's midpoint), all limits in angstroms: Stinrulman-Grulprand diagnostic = 2.0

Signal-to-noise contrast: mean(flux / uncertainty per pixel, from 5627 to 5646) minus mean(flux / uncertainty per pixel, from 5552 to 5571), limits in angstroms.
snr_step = -0.2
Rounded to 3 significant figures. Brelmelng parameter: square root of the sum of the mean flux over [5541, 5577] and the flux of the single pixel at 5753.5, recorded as 7.19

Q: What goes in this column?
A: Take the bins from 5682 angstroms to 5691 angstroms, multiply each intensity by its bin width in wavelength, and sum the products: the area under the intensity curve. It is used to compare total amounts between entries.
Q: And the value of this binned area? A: 229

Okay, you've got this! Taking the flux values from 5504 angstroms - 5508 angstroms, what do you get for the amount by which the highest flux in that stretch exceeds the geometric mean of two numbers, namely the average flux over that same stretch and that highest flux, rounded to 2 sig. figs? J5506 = 1.1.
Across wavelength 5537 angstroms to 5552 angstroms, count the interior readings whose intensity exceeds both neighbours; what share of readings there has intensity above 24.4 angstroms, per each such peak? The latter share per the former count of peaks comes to 0.40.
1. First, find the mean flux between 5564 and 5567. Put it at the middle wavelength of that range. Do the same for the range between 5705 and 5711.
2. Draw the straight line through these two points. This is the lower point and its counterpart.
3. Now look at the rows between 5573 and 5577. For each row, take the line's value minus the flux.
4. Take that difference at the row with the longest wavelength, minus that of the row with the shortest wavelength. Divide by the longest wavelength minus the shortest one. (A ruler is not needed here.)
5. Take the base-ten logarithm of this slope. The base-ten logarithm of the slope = -0.14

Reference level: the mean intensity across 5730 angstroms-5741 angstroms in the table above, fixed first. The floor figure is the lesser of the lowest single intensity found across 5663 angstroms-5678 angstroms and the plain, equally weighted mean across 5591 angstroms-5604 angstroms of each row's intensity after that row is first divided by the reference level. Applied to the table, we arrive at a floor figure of 1.02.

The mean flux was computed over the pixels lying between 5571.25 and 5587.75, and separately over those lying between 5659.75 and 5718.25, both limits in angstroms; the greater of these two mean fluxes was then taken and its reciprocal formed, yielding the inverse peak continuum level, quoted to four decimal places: 0.0402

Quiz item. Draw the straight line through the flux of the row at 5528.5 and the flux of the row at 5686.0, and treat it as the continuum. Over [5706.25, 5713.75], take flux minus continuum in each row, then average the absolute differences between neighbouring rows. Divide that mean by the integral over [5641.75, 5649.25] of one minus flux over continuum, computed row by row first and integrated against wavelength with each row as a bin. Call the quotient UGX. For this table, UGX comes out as -15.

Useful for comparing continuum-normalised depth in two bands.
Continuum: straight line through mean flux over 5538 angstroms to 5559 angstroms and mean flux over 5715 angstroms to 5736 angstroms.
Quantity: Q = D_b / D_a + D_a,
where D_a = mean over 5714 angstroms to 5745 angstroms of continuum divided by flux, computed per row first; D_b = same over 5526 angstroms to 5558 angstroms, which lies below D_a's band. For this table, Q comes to 2.04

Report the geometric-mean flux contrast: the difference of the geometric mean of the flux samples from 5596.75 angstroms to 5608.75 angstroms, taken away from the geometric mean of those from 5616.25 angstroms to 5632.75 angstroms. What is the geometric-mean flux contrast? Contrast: -1.8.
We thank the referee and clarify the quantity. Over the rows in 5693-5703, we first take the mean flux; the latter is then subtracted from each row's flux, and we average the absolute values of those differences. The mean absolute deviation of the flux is 1.19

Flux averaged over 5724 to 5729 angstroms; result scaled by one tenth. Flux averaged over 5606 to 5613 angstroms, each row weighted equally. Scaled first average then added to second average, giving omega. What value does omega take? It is 30.5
